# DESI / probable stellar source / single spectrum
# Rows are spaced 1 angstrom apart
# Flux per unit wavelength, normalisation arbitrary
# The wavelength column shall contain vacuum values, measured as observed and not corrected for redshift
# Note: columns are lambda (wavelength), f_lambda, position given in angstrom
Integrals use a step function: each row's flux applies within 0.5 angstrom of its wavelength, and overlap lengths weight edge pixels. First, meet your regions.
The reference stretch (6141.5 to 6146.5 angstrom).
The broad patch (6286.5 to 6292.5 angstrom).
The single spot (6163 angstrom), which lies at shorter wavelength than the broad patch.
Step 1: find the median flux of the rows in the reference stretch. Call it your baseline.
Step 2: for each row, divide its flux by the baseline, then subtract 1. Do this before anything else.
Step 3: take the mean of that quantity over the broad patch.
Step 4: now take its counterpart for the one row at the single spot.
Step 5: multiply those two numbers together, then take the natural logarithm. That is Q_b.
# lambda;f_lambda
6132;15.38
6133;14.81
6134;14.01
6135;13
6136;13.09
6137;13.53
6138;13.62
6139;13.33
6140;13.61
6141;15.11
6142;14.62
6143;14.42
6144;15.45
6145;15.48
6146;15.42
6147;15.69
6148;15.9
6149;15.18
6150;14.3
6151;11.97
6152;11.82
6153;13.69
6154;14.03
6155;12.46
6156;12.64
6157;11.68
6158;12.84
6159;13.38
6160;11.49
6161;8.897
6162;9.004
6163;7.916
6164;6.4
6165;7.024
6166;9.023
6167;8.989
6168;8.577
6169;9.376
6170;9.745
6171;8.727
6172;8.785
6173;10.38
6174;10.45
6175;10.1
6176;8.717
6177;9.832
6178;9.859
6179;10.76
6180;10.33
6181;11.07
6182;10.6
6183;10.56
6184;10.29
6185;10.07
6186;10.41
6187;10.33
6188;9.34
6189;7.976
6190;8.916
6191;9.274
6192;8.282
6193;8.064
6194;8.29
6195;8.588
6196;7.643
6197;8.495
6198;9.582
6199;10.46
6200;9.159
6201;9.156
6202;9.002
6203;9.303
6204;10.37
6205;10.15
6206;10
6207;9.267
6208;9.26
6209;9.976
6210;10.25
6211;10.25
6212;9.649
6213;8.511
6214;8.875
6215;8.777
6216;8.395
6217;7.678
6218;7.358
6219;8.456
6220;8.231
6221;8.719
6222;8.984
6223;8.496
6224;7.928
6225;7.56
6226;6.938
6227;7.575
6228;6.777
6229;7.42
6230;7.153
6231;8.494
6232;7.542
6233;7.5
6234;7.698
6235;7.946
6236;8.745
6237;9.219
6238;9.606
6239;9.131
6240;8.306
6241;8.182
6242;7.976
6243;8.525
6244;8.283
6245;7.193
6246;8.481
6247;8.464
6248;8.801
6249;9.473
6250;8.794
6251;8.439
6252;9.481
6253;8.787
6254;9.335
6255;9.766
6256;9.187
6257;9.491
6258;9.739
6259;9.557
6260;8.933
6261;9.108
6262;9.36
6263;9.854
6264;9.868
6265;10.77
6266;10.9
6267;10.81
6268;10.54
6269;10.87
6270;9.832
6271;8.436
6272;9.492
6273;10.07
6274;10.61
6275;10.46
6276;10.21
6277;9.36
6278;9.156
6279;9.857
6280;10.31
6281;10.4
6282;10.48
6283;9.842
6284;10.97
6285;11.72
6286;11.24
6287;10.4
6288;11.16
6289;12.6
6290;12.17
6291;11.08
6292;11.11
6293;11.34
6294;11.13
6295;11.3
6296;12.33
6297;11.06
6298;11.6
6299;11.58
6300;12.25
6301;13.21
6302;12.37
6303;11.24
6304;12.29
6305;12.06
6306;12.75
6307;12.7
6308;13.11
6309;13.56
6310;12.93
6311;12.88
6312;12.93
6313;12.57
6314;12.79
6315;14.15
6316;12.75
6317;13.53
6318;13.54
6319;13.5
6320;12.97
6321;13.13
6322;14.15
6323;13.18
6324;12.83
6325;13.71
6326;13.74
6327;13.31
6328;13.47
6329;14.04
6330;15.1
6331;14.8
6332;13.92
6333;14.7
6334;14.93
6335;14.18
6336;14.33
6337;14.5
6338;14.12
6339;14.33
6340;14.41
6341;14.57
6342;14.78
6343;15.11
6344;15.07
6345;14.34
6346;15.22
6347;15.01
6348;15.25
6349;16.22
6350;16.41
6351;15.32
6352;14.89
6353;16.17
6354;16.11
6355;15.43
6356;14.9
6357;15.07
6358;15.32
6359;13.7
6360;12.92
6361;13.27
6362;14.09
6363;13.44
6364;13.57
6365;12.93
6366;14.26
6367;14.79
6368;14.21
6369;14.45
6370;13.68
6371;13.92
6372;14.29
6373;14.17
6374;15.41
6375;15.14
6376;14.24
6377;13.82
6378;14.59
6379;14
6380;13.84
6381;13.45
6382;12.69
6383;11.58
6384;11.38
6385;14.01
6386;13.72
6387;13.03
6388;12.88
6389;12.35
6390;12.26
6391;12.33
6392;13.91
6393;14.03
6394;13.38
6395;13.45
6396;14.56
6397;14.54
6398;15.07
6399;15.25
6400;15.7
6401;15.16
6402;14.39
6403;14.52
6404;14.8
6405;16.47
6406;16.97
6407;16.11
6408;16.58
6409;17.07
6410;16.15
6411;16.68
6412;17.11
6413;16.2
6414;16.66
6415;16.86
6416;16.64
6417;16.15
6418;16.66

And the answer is -2.1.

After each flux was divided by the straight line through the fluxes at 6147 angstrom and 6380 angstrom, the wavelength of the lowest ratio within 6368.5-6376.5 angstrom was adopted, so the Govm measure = 6370 angstrom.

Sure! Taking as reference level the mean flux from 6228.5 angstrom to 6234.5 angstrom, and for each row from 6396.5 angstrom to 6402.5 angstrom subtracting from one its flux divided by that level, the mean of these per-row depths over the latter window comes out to -0.97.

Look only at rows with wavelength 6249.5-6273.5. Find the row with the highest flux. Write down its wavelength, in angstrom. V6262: 6266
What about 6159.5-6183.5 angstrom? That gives 6160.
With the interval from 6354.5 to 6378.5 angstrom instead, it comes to 6355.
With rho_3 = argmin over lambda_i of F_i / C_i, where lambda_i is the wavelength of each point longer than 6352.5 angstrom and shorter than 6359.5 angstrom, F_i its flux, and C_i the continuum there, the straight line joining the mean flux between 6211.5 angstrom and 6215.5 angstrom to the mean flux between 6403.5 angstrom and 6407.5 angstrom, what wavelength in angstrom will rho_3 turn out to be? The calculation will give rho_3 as 6359 angstrom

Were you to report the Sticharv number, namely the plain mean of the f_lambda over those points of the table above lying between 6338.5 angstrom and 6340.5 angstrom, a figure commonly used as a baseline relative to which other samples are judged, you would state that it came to 14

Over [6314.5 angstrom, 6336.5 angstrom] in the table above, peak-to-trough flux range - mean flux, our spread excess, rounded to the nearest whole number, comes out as -11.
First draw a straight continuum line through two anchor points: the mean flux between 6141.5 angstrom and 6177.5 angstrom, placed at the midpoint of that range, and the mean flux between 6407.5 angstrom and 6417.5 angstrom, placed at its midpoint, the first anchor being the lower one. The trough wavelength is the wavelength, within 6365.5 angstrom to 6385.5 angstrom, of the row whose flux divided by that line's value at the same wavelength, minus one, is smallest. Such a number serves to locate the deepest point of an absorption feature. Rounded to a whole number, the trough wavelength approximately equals 6384 angstrom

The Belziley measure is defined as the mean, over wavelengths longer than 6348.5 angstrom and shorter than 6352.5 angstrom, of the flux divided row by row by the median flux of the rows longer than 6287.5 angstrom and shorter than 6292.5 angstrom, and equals 1.41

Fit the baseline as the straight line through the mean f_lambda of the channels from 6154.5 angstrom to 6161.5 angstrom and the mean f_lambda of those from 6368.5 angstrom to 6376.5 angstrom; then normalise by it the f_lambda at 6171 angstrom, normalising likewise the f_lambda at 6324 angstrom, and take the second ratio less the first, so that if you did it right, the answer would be 0.20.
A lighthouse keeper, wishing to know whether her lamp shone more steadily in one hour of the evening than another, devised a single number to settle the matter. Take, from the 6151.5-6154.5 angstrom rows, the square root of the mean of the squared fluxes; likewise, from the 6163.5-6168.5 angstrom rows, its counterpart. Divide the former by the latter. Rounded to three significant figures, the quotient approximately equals 1.64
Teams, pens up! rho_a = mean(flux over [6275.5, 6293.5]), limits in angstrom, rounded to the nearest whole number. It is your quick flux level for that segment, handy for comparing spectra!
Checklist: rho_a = 11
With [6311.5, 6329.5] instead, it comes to 13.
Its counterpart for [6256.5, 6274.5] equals 10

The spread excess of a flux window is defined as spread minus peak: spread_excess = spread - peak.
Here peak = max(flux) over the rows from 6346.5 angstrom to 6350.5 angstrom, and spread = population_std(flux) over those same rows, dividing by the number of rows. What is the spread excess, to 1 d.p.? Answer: -15.8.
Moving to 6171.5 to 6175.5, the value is -9.8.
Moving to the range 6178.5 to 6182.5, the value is -10.8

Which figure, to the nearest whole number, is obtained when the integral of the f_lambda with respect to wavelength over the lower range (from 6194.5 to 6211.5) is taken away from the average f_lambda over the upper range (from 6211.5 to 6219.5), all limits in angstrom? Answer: -152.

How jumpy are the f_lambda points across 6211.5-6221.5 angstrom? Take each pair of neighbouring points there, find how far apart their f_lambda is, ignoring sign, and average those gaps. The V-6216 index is 0.54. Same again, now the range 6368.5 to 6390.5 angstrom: 0.60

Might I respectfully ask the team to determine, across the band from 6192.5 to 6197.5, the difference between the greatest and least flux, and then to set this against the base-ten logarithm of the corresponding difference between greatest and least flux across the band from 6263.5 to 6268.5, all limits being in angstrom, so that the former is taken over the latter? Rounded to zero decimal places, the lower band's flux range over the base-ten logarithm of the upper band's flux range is 69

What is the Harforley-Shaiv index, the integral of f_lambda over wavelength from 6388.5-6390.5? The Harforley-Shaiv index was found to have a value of 25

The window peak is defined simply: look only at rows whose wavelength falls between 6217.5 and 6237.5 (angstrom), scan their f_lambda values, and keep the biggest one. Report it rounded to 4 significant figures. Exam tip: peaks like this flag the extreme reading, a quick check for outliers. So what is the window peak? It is 9.219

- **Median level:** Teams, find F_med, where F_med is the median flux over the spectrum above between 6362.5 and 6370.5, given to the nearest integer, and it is 14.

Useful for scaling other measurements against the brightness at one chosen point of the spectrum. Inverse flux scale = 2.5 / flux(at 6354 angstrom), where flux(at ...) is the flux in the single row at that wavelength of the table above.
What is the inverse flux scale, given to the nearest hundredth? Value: 0.16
